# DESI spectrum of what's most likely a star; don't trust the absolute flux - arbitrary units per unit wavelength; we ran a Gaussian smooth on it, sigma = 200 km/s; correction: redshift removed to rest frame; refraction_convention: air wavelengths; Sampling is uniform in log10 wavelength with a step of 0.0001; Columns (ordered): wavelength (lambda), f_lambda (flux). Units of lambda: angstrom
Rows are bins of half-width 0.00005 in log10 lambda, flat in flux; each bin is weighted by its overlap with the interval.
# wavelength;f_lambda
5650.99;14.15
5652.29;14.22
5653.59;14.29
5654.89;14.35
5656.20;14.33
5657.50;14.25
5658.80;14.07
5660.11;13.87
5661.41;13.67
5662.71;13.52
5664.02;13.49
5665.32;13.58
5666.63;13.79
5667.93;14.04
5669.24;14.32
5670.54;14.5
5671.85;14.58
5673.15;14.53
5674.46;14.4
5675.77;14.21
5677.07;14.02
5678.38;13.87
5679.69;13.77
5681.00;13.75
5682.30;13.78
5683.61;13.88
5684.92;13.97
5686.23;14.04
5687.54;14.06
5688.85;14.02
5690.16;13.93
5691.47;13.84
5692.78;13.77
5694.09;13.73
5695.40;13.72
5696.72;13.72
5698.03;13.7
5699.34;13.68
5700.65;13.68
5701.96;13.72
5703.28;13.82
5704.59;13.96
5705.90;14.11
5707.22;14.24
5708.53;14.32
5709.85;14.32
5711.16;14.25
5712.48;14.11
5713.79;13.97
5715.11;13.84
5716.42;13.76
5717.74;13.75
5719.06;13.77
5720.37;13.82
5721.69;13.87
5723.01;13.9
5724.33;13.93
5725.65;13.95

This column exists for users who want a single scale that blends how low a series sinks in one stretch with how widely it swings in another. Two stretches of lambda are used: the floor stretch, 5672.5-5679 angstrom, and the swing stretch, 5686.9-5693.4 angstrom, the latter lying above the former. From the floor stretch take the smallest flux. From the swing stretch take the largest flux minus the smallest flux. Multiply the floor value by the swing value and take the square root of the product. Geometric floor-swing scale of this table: 2.01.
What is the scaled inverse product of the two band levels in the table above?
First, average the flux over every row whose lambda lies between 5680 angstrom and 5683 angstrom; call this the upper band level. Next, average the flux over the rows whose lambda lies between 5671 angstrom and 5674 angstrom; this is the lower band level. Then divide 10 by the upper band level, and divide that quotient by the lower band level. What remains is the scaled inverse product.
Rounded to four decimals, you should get 0.0499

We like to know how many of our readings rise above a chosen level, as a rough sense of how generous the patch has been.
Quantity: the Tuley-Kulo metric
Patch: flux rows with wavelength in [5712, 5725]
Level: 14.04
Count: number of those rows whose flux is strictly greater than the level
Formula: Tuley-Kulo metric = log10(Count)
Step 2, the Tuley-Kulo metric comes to 0.0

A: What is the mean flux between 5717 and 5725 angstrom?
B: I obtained 13.8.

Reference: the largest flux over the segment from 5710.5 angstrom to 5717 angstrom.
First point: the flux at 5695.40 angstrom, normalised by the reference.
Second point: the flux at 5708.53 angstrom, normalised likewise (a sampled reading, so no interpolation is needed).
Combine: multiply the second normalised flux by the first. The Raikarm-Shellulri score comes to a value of 0.968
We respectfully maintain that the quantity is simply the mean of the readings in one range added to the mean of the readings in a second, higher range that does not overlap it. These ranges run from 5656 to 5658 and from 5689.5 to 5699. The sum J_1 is 28.1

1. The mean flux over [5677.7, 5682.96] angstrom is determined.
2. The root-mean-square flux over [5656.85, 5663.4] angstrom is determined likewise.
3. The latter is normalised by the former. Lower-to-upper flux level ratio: 1.01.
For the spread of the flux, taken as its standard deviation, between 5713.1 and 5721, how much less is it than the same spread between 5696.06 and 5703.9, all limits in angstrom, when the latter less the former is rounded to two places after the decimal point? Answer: -0.03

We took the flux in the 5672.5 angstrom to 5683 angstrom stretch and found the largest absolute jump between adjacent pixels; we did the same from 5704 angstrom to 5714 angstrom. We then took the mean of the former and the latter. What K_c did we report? 0.170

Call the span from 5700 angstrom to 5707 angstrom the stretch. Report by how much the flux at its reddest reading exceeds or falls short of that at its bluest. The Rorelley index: 0.4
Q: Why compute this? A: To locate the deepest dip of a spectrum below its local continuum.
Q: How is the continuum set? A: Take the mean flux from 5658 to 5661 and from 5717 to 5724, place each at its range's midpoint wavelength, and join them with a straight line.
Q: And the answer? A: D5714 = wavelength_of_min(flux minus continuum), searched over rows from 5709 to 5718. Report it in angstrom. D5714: 5717.74 angstrom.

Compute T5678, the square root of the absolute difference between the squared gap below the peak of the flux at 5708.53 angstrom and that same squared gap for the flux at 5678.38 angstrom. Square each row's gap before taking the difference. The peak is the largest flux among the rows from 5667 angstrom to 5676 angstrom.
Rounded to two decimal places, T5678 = 0.66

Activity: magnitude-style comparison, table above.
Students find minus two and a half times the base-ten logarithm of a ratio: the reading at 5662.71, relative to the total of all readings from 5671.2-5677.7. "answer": 1.81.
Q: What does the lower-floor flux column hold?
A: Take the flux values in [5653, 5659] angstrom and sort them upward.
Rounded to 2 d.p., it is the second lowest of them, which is 14.25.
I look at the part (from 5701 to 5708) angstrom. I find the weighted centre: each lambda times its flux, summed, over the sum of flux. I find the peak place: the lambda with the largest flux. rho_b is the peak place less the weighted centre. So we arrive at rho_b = 2.6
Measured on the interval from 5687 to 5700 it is -5.9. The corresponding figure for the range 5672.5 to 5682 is -3.9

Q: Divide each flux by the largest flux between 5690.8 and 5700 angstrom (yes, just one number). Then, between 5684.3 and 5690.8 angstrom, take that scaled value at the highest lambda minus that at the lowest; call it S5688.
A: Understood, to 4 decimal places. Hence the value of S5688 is -0.0029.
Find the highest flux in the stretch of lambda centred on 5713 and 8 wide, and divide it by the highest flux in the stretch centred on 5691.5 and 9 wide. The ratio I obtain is 1.02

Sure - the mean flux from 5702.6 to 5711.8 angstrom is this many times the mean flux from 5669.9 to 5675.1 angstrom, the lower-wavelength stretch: 0.975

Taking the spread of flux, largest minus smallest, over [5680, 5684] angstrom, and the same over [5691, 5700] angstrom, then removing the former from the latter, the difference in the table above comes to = 0.0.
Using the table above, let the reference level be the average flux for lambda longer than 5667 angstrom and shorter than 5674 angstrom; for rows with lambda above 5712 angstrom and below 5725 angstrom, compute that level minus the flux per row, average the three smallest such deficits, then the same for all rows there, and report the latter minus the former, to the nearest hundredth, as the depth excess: 0.13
